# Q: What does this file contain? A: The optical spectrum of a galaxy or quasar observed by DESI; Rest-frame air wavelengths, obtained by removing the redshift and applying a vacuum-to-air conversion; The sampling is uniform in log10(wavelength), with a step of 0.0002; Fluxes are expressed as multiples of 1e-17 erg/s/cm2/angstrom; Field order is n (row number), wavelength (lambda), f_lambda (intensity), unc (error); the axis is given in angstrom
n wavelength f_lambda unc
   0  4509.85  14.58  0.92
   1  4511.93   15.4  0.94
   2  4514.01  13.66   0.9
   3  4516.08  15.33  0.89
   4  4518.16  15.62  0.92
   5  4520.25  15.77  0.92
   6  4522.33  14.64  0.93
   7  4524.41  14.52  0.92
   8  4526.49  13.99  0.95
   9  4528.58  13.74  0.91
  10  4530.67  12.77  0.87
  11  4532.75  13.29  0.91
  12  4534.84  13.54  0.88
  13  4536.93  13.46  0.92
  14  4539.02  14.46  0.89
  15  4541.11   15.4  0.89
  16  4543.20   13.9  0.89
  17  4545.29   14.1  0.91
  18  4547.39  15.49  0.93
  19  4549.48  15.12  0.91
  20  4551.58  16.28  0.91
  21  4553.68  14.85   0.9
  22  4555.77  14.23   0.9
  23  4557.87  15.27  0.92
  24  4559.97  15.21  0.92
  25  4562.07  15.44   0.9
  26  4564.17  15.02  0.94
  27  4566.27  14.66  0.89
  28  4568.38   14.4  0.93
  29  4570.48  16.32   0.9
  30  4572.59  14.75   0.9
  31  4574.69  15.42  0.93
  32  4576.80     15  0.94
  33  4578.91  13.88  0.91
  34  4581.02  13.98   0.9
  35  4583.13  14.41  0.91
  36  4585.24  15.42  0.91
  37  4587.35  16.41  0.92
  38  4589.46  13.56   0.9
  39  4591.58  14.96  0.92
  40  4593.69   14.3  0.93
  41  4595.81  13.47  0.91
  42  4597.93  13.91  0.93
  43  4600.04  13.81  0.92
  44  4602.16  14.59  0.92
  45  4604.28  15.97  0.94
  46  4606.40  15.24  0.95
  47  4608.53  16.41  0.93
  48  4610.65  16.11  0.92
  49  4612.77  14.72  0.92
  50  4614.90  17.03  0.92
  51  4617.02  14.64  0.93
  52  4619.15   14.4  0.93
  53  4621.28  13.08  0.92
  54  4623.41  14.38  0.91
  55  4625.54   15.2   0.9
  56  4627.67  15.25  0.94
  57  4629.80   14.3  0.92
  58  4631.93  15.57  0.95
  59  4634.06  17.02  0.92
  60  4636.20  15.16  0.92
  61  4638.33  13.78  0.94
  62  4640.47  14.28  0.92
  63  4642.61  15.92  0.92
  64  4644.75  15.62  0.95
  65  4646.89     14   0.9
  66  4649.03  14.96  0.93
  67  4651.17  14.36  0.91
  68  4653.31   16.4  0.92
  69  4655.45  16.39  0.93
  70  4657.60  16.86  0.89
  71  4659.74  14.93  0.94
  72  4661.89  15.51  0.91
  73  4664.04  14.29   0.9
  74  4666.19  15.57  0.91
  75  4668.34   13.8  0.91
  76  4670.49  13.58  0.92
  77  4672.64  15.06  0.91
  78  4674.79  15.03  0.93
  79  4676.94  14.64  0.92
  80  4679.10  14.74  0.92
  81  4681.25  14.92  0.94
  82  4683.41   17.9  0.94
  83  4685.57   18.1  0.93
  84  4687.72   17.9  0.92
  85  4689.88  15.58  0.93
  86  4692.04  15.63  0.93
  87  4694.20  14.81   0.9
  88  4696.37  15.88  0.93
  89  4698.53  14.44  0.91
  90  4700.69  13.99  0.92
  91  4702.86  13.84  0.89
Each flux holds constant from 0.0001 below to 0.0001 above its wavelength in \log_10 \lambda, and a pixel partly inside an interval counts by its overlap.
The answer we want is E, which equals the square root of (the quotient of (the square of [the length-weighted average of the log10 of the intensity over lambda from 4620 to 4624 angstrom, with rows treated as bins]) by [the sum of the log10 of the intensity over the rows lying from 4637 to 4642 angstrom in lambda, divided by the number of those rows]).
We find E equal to 1.06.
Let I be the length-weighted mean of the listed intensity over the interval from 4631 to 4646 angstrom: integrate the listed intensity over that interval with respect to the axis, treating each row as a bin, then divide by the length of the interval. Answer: 15.3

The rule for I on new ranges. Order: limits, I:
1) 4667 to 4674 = 14.2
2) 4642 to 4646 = 15.7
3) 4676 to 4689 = 16.4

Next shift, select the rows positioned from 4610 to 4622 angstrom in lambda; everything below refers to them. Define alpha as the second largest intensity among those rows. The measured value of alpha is 16.11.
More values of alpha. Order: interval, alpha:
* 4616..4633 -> 15.25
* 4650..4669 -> 16.4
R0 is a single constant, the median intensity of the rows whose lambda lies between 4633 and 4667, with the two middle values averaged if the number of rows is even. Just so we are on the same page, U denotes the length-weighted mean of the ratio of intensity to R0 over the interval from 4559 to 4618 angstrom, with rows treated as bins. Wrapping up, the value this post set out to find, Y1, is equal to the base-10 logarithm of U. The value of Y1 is -0.0106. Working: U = 0.98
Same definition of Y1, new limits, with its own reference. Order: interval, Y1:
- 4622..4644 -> -0.0078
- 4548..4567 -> -0.0055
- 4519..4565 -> -0.0222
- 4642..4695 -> 0.0036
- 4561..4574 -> -0.0064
